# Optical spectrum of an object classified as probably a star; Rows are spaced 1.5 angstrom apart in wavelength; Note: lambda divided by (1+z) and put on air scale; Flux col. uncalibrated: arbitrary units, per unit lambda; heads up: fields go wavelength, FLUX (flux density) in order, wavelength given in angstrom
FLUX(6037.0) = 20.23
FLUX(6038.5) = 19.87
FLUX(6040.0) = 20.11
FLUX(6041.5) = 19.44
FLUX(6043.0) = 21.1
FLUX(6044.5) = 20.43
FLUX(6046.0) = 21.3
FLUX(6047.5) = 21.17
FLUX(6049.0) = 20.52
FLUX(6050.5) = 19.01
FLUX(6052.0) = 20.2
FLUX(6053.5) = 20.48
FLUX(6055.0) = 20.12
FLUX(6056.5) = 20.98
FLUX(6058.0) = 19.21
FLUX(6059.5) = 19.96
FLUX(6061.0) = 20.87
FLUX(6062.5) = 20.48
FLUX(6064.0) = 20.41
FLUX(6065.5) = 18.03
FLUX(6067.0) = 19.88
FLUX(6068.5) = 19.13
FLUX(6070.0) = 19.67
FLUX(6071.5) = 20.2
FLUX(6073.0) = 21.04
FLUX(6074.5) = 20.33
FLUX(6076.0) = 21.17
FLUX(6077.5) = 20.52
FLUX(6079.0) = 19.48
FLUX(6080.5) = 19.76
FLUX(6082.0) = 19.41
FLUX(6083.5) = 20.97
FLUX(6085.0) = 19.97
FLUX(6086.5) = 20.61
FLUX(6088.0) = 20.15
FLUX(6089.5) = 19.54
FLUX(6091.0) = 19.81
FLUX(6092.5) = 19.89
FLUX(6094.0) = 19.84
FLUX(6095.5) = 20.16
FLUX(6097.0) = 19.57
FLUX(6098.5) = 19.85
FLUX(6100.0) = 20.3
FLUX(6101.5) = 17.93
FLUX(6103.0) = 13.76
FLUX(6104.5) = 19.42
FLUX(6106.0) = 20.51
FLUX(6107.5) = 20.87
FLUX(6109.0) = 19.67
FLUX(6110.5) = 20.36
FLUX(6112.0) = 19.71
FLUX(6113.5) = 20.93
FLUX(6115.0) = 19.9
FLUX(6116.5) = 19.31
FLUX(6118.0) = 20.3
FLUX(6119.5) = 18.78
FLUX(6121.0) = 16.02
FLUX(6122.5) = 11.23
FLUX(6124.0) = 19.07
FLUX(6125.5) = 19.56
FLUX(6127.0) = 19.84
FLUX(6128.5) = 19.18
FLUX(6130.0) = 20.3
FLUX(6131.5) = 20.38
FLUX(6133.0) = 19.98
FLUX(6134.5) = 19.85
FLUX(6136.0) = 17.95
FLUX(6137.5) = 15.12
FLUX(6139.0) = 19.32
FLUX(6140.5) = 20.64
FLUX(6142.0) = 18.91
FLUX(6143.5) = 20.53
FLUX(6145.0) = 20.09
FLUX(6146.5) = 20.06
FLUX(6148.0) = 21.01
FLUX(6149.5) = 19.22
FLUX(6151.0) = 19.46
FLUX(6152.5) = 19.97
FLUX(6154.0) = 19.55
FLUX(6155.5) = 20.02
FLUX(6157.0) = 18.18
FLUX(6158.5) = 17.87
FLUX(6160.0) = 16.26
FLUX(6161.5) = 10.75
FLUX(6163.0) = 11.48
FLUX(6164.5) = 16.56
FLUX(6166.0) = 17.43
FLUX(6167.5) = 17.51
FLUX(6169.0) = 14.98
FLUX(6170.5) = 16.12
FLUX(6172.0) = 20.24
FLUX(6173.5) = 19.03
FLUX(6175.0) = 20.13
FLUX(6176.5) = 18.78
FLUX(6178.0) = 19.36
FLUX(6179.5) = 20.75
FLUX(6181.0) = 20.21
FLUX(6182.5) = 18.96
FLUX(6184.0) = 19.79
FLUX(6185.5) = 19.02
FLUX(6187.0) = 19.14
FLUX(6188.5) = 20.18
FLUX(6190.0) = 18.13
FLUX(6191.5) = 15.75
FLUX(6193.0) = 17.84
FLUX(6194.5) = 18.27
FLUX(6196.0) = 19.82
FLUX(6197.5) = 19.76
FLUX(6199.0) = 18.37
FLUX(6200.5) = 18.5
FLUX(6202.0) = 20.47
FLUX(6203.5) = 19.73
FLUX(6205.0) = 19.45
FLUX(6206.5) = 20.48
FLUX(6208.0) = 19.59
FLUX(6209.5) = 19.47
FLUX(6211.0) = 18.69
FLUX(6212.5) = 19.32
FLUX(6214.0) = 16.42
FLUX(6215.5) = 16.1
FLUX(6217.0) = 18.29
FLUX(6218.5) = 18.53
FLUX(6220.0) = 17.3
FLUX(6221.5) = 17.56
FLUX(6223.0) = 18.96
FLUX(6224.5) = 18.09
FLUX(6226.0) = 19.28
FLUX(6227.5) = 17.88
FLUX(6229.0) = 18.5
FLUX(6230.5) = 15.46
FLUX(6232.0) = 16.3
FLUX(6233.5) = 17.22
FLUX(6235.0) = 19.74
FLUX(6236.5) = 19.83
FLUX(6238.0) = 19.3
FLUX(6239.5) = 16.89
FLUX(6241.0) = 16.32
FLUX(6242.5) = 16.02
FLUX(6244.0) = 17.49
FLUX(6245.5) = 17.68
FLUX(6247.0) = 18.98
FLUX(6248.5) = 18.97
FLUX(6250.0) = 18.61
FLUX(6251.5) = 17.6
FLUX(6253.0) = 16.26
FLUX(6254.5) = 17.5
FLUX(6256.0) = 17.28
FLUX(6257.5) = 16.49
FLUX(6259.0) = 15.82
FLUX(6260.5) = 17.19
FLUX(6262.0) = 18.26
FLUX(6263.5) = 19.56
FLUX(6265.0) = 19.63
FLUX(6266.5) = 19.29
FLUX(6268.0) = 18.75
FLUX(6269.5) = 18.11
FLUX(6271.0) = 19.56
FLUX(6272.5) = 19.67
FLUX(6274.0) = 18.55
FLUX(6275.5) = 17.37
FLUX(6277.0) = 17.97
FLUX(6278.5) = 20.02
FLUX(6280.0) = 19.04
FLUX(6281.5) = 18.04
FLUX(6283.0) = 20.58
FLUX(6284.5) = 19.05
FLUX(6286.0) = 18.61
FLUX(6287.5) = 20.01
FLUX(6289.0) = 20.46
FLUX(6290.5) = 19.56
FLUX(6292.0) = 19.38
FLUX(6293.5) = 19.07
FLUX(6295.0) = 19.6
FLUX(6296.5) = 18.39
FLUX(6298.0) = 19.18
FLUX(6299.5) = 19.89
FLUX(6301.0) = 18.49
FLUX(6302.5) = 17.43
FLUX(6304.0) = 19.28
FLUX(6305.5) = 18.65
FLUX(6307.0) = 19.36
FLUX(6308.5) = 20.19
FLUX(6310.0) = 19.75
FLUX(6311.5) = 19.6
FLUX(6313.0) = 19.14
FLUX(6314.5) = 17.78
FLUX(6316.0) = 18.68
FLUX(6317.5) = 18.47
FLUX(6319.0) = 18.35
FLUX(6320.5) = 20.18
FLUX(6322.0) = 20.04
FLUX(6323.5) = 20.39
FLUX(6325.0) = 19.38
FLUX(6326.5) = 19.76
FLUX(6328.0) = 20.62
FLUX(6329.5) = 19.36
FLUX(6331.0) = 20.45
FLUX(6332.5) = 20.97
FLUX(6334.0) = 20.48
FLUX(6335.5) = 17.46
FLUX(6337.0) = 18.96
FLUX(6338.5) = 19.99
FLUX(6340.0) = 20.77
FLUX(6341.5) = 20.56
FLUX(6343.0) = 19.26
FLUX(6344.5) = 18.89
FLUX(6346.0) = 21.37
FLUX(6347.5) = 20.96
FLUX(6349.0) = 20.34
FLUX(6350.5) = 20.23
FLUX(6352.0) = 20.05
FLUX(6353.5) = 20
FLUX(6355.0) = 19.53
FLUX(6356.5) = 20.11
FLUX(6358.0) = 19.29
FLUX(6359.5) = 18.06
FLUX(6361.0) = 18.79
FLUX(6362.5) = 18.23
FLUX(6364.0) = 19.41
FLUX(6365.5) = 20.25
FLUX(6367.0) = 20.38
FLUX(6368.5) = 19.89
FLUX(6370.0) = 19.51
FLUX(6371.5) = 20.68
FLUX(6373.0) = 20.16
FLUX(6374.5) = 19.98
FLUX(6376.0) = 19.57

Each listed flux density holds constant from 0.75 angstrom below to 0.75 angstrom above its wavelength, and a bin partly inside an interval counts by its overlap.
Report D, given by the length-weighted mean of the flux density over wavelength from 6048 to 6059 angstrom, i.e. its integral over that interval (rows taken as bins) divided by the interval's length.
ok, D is 20.1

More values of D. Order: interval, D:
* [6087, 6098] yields 19.9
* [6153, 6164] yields 16.4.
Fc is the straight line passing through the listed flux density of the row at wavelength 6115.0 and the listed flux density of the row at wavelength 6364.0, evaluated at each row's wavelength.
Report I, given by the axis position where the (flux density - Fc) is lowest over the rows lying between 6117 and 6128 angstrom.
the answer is 6122.5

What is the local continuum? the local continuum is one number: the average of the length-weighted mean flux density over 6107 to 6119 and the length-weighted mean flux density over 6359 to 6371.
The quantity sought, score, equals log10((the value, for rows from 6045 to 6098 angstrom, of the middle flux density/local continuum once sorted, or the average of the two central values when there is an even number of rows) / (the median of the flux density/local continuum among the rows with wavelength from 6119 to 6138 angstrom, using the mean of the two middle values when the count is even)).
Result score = 0.021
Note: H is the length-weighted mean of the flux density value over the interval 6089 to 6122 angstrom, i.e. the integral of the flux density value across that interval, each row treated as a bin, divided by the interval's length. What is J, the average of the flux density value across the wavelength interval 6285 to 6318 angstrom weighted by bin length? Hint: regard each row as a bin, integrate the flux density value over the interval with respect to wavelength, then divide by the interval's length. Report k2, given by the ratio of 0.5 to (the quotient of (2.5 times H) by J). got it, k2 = 0.198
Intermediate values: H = 19.3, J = 19.1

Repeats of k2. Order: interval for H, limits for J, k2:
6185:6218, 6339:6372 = 0.212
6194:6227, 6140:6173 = 0.192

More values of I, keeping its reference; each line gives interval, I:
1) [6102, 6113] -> 6103.0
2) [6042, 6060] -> 6050.5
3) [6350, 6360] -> 6359.5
